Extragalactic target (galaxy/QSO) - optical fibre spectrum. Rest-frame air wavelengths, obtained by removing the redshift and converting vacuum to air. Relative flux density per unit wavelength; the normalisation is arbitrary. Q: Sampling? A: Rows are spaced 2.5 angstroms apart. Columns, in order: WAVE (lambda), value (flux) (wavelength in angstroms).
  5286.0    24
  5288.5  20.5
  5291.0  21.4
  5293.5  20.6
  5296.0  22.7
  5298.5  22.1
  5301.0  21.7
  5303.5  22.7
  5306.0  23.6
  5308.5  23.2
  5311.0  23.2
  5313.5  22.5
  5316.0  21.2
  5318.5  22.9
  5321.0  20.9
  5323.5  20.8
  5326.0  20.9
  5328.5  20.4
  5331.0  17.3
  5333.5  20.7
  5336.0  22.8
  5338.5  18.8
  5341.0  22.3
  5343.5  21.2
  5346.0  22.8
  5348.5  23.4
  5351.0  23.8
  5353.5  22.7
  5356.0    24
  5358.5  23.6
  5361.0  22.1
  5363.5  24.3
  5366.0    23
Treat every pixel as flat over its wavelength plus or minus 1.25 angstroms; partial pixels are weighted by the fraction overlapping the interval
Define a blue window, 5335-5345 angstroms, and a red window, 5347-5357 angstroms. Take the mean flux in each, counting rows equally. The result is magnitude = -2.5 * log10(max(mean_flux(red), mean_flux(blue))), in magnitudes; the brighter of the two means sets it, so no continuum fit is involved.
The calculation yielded -3.43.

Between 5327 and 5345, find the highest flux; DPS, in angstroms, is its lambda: 5336.0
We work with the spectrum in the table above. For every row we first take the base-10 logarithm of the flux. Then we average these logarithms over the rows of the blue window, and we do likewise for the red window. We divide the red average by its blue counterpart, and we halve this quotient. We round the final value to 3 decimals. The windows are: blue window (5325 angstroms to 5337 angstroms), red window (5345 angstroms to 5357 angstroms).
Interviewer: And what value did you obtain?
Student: 0.523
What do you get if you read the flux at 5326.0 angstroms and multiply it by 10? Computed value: 209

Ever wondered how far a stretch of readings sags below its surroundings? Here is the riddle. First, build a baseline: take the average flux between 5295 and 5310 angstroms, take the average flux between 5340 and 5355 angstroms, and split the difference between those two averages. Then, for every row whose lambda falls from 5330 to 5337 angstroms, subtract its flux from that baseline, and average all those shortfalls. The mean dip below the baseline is 2.42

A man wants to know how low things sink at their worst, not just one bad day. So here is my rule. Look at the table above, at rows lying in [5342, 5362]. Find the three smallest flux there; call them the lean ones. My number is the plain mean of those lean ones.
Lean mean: 22.0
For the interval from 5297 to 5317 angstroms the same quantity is 21.7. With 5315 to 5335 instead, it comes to 19.5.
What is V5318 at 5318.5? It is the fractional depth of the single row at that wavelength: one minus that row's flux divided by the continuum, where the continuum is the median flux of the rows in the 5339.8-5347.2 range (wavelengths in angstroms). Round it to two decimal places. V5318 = -0.03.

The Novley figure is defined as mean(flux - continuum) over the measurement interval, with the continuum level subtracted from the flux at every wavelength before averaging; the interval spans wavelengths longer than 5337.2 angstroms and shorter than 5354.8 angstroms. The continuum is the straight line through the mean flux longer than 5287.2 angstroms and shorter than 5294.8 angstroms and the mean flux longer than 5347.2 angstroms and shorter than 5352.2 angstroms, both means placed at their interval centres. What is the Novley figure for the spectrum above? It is -1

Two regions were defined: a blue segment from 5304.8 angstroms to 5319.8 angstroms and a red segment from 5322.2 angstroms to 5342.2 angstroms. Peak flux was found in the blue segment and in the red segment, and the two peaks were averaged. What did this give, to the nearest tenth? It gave 23.2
